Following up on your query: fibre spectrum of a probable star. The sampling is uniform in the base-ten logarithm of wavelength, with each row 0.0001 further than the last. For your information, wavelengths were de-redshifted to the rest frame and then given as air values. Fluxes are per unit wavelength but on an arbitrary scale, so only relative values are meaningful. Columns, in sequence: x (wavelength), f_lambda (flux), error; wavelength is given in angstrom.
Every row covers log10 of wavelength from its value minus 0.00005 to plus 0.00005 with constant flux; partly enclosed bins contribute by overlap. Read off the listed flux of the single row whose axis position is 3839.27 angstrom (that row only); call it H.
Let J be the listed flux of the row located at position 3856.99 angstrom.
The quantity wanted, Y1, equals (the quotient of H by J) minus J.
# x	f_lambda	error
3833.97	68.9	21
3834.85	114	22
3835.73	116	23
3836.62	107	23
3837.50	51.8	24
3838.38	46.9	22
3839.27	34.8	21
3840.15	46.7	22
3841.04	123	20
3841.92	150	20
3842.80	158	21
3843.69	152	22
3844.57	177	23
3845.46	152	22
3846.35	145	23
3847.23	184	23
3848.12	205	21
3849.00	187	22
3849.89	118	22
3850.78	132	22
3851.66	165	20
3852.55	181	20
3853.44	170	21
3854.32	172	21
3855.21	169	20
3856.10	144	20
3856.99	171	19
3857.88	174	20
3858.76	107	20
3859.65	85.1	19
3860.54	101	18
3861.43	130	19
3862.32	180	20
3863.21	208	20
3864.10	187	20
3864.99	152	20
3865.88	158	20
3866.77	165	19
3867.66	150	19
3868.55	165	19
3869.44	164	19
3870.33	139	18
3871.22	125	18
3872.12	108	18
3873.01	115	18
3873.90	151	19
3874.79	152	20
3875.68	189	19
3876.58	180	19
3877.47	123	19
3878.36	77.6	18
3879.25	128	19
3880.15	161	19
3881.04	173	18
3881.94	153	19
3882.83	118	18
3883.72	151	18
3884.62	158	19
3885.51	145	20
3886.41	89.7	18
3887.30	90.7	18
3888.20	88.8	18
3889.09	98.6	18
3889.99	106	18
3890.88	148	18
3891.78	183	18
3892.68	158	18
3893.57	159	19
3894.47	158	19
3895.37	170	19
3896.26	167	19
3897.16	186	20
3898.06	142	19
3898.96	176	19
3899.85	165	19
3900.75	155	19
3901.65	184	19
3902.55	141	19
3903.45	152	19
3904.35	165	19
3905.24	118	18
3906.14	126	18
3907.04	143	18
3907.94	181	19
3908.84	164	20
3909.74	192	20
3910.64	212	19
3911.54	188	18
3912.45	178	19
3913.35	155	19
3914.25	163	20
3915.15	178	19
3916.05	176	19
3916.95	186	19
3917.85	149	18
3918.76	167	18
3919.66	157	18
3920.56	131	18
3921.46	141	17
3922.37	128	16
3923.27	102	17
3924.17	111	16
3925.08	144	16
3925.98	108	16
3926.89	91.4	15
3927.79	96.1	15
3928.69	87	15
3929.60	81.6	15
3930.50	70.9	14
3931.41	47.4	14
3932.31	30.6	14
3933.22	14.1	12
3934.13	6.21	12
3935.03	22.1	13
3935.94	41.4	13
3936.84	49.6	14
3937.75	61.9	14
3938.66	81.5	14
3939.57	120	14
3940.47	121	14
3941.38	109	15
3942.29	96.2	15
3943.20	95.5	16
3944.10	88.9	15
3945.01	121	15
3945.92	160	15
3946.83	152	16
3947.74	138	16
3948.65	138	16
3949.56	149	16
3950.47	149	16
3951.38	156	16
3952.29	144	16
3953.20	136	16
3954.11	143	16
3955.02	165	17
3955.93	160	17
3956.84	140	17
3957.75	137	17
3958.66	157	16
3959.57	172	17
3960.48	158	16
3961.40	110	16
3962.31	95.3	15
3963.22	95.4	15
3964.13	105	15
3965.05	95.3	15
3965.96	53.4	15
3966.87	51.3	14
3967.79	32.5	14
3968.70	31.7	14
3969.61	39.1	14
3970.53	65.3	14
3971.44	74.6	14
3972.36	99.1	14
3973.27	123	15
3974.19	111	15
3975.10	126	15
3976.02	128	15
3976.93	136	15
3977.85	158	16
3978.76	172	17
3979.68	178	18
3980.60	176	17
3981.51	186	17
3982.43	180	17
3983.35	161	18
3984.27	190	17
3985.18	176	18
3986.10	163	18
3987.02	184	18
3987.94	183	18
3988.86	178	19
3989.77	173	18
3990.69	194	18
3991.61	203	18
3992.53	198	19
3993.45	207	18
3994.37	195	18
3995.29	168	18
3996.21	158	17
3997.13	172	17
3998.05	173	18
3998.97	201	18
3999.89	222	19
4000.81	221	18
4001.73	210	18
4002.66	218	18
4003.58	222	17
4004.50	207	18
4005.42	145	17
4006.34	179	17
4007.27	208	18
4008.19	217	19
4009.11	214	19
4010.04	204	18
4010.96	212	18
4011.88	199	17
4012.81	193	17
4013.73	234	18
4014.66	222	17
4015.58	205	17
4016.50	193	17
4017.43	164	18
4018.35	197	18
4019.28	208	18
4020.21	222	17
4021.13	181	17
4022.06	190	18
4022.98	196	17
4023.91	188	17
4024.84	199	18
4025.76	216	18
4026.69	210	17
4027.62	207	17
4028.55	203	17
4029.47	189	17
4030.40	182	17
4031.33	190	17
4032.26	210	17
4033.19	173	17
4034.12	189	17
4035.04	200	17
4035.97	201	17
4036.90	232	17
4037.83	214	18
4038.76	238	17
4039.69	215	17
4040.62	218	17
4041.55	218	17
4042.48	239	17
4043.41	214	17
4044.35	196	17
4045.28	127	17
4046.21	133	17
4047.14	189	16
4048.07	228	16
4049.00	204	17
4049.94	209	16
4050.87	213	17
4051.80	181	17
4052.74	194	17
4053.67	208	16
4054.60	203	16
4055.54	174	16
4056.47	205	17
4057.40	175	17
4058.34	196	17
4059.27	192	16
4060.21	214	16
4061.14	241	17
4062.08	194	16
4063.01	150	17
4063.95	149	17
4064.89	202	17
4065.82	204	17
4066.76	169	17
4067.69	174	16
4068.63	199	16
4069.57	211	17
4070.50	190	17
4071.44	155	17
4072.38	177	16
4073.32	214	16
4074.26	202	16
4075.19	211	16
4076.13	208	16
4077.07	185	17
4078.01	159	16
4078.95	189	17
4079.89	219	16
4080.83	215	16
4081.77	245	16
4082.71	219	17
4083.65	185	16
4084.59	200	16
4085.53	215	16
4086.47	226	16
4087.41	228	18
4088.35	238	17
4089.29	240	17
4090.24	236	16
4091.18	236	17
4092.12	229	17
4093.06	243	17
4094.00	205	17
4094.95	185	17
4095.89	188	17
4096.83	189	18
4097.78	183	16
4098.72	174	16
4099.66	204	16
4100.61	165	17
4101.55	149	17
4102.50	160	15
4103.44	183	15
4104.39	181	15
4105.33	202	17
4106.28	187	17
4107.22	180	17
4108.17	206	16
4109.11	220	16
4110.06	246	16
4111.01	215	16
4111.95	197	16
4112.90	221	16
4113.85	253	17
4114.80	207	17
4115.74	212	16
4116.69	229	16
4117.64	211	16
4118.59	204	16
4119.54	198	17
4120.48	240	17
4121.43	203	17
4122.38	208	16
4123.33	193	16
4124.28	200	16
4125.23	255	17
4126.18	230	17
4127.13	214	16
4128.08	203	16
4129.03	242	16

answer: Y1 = -171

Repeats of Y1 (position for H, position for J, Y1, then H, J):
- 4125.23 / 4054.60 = -202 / 255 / 203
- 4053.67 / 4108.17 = -205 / 208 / 206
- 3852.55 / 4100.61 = -164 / 181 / 165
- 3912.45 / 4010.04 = -203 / 178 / 204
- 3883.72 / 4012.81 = -192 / 151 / 193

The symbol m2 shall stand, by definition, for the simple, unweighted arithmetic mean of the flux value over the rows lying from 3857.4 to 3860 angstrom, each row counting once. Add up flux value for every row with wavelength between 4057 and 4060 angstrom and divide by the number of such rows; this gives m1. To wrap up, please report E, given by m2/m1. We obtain 0.7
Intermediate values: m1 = 188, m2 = 122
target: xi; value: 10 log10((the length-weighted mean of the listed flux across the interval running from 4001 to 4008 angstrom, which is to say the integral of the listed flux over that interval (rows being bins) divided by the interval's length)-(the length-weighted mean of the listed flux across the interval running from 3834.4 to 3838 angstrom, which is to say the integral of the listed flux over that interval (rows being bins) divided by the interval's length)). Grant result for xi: 20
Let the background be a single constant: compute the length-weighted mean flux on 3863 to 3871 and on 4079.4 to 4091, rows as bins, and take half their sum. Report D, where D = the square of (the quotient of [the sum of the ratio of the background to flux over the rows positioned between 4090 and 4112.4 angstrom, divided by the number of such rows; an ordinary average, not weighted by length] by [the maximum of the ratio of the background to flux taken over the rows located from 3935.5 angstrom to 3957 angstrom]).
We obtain 0.0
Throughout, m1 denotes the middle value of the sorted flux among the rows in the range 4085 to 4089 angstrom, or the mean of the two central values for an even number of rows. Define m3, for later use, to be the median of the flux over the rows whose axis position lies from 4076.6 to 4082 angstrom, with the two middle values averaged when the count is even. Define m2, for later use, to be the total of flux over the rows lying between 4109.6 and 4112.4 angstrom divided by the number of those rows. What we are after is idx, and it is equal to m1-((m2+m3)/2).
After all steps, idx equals 16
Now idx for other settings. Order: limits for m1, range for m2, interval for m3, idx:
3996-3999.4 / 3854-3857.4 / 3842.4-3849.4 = 7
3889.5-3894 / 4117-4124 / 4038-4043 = -55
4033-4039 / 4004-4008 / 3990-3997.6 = 11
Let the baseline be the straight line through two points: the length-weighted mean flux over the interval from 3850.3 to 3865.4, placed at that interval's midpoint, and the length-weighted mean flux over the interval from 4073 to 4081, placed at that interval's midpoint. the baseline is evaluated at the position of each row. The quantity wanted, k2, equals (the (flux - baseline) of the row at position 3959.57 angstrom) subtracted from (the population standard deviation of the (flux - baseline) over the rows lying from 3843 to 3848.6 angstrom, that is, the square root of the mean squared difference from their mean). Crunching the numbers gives 25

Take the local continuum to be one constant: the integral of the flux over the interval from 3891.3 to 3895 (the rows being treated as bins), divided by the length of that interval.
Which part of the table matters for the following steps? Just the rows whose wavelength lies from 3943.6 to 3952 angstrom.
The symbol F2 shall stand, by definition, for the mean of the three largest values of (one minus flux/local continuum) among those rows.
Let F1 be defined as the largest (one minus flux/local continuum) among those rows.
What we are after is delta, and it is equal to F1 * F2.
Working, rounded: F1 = 0.46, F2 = 0.29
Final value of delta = 0.13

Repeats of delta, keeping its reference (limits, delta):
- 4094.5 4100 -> 0.01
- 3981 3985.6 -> 0.00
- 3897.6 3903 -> 0.02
